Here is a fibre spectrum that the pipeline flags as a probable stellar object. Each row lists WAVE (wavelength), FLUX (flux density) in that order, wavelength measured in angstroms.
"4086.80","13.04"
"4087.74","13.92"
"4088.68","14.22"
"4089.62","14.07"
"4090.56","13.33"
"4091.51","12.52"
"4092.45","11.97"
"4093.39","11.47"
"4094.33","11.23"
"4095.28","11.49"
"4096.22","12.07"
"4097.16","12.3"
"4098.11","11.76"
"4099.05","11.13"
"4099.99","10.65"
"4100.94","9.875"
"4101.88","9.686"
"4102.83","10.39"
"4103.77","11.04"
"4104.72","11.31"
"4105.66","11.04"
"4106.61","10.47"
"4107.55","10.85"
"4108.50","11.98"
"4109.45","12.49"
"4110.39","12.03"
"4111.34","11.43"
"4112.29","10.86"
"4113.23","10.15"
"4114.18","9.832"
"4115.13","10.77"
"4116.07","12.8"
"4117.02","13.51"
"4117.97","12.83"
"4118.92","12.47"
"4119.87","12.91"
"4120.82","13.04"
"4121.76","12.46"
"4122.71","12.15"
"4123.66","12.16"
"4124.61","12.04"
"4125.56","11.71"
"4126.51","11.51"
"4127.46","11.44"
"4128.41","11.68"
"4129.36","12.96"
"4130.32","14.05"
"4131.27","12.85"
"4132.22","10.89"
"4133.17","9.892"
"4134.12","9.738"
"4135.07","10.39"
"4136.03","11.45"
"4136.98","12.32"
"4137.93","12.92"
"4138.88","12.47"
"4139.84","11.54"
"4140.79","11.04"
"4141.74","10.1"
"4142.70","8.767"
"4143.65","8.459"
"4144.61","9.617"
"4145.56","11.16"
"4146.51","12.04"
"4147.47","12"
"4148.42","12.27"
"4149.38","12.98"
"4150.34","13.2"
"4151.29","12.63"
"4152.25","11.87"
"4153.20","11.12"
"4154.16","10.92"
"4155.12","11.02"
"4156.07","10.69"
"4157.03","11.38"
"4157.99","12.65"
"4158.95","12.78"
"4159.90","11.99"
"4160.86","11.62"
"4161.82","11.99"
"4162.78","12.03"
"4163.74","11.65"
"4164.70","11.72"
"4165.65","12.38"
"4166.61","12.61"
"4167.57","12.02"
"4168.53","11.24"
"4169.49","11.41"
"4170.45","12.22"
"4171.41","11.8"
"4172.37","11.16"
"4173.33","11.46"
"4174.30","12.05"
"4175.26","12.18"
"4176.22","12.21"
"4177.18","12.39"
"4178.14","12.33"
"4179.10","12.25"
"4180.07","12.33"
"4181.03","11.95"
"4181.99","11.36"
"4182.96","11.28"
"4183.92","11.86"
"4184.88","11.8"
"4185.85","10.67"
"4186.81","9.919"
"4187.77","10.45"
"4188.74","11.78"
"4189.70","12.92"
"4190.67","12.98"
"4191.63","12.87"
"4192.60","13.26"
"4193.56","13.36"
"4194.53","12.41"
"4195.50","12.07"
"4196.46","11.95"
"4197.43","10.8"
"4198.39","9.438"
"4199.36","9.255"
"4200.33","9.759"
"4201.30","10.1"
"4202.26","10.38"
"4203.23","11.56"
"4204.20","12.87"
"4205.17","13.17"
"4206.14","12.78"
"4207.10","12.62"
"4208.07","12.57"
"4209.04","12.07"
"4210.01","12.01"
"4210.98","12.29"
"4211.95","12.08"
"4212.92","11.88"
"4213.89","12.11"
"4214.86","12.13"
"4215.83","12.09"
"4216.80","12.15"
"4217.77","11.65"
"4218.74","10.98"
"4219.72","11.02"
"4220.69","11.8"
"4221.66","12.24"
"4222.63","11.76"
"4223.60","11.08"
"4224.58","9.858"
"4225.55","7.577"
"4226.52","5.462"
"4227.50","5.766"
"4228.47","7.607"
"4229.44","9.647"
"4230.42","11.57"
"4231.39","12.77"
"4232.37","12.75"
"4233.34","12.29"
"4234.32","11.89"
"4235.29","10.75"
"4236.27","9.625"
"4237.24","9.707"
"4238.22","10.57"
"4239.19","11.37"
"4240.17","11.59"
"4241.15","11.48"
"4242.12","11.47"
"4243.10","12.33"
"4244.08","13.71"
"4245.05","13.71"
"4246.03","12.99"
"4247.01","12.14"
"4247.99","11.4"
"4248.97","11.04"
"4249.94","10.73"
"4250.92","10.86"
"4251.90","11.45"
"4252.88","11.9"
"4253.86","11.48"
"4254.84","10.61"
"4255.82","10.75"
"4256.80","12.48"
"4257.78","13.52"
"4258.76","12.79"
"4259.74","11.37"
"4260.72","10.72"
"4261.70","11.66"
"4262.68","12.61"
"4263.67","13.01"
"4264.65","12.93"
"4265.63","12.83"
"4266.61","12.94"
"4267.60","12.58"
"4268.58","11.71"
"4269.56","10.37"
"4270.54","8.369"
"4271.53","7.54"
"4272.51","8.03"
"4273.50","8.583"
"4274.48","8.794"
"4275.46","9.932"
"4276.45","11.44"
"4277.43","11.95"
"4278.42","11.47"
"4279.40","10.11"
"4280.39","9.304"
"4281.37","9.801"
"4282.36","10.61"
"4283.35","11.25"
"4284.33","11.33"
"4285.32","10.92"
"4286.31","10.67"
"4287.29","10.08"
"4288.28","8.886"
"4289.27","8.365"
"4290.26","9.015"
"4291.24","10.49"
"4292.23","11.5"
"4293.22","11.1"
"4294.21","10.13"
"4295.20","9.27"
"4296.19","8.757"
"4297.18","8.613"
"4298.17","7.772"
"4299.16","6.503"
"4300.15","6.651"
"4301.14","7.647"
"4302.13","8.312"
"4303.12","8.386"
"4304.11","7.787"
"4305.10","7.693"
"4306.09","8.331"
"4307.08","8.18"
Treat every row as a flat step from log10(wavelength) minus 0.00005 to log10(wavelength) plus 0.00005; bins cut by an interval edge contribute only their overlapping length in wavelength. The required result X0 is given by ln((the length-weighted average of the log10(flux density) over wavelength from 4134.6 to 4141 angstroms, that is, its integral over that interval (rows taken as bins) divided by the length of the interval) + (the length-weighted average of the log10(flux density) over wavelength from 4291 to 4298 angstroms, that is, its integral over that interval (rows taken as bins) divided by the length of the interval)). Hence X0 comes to 0.722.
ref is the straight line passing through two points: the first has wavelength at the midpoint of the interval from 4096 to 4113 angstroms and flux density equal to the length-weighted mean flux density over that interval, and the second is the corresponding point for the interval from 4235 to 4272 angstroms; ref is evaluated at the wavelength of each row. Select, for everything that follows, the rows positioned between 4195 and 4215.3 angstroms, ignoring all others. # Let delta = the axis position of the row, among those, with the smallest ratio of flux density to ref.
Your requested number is 4199.36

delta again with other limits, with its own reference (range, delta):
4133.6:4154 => 4143.65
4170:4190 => 4186.81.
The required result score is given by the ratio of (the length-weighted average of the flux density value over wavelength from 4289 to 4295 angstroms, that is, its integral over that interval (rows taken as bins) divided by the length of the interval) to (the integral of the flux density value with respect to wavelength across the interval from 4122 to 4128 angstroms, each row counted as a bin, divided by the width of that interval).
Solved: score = 0.85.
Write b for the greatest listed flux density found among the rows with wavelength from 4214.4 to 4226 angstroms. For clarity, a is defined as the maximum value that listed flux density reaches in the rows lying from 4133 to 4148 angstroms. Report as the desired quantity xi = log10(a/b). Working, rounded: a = 12.92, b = 12.24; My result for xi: 0.02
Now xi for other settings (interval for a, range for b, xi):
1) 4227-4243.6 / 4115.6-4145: -0.04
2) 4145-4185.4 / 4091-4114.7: 0.02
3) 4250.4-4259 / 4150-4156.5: 0.01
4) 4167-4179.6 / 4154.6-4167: -0.01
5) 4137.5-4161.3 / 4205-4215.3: 0.00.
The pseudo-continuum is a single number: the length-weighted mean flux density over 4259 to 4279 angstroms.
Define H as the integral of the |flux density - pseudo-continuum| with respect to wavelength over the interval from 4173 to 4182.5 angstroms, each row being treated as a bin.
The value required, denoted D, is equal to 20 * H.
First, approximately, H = 10.4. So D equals 208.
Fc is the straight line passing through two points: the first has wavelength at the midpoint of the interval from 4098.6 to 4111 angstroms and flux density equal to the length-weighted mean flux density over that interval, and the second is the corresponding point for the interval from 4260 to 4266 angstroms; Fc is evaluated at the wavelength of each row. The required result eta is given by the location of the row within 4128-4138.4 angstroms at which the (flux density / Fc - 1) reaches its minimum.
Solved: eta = 4134.12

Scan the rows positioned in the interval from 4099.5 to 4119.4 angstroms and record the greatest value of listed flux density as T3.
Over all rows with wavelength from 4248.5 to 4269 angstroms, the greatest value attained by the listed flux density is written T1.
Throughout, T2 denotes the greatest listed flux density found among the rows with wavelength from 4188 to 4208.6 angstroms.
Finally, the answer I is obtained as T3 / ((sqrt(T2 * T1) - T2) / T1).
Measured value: 2290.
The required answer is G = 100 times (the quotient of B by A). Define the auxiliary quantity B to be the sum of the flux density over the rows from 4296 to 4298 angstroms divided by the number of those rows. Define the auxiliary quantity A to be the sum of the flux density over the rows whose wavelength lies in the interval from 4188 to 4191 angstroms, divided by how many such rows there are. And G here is 69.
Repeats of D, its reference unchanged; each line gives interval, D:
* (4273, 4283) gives 229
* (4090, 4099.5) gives 188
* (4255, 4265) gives 254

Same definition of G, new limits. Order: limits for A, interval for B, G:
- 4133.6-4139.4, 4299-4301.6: 60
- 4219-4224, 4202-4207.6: 106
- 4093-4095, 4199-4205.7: 97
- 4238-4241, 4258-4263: 106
